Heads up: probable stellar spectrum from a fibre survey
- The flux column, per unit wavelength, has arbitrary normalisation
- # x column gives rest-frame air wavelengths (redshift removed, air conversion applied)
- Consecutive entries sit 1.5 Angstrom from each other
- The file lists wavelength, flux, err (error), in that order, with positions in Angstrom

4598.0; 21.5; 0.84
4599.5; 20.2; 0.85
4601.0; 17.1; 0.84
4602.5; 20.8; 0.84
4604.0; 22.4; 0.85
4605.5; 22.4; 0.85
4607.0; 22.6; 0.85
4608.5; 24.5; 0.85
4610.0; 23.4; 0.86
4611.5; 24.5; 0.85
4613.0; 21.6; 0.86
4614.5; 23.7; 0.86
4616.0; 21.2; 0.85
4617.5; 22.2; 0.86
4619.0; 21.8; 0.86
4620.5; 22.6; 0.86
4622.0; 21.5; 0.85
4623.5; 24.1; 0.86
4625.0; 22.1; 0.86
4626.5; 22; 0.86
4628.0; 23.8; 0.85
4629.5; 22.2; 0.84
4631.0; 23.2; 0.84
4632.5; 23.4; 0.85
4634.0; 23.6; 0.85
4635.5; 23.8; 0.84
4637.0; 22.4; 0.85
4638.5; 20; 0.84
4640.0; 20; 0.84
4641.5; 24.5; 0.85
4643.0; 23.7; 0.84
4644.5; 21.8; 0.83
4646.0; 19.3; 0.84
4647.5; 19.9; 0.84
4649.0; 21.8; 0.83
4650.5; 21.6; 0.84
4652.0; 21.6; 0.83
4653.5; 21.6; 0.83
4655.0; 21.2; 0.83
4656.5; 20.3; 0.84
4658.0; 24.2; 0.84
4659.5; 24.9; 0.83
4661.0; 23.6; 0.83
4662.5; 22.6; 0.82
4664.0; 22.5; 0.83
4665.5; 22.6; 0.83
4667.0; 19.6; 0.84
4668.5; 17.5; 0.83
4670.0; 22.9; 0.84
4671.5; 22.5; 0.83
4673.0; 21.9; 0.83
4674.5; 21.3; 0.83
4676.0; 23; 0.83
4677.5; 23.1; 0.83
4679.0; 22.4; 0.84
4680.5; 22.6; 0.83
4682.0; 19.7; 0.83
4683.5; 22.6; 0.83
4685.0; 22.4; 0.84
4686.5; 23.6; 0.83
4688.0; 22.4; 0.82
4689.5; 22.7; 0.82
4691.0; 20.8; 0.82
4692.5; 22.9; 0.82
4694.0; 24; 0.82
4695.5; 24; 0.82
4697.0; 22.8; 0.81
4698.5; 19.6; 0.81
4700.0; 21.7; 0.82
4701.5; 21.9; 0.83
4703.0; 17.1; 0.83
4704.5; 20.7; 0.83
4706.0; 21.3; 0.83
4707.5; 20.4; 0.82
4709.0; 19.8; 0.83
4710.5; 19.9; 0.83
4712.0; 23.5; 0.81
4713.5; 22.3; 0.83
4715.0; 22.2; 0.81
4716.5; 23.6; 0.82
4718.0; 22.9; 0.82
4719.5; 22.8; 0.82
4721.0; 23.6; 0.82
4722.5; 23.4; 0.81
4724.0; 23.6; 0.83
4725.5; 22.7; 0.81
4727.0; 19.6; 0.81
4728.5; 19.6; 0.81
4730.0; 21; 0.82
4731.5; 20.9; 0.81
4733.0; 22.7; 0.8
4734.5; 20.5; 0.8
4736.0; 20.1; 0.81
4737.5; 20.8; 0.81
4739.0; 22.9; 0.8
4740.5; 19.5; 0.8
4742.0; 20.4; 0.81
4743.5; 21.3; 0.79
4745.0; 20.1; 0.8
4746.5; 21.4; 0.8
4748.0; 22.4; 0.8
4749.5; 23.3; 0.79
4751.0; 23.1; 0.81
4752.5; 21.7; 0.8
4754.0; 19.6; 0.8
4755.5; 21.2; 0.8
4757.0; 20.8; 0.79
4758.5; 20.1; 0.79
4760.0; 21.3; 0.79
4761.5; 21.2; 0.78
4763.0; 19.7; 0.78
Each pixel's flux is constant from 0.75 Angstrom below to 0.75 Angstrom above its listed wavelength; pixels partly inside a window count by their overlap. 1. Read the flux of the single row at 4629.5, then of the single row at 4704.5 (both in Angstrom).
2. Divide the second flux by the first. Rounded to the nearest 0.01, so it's 0.93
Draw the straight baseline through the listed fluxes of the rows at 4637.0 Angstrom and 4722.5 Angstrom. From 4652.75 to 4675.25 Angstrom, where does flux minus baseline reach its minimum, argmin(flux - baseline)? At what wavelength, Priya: 4668.5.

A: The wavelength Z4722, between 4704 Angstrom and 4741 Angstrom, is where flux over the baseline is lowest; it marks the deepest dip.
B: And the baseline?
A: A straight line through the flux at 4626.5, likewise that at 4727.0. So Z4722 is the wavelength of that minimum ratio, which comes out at 4709.0 Angstrom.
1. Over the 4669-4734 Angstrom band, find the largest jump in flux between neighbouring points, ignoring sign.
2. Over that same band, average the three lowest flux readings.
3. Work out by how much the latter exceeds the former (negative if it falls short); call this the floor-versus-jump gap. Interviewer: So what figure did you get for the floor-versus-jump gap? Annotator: 14.0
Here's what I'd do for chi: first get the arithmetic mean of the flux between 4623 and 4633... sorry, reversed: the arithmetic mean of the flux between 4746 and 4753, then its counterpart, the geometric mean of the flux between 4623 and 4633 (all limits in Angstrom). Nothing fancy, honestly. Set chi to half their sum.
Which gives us 22.7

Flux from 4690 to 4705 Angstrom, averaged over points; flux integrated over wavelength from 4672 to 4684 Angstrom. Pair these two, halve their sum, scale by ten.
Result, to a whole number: 1432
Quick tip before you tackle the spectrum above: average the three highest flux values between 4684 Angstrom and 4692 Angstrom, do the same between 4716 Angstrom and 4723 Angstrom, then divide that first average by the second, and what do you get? 0.97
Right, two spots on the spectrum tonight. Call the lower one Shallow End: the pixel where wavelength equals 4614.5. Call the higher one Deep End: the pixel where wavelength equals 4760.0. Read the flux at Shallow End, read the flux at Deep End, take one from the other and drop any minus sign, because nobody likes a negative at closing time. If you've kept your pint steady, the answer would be 2.4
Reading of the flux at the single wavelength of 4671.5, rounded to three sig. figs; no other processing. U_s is 22.5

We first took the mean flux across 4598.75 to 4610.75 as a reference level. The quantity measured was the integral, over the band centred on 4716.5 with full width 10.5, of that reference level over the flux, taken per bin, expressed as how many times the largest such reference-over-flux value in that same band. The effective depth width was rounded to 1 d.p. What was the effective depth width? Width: 10.1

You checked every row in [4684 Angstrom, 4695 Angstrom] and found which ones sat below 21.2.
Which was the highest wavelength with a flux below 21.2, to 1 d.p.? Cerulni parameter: 4691.0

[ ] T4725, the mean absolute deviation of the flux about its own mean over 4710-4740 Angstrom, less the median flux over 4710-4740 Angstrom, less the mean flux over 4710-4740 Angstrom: -43.1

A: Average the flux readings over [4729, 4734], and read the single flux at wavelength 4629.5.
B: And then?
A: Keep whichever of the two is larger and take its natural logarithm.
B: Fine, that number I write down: 3.10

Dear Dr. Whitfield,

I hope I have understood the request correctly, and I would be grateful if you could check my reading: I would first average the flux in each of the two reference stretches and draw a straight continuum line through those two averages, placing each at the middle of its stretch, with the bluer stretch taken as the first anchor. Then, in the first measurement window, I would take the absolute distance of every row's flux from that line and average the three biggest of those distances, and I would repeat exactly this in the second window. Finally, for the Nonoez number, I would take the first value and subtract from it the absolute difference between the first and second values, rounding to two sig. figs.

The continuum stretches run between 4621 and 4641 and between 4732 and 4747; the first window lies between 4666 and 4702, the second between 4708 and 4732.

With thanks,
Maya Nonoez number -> 2.4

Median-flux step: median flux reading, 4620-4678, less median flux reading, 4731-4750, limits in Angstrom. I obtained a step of 1.5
